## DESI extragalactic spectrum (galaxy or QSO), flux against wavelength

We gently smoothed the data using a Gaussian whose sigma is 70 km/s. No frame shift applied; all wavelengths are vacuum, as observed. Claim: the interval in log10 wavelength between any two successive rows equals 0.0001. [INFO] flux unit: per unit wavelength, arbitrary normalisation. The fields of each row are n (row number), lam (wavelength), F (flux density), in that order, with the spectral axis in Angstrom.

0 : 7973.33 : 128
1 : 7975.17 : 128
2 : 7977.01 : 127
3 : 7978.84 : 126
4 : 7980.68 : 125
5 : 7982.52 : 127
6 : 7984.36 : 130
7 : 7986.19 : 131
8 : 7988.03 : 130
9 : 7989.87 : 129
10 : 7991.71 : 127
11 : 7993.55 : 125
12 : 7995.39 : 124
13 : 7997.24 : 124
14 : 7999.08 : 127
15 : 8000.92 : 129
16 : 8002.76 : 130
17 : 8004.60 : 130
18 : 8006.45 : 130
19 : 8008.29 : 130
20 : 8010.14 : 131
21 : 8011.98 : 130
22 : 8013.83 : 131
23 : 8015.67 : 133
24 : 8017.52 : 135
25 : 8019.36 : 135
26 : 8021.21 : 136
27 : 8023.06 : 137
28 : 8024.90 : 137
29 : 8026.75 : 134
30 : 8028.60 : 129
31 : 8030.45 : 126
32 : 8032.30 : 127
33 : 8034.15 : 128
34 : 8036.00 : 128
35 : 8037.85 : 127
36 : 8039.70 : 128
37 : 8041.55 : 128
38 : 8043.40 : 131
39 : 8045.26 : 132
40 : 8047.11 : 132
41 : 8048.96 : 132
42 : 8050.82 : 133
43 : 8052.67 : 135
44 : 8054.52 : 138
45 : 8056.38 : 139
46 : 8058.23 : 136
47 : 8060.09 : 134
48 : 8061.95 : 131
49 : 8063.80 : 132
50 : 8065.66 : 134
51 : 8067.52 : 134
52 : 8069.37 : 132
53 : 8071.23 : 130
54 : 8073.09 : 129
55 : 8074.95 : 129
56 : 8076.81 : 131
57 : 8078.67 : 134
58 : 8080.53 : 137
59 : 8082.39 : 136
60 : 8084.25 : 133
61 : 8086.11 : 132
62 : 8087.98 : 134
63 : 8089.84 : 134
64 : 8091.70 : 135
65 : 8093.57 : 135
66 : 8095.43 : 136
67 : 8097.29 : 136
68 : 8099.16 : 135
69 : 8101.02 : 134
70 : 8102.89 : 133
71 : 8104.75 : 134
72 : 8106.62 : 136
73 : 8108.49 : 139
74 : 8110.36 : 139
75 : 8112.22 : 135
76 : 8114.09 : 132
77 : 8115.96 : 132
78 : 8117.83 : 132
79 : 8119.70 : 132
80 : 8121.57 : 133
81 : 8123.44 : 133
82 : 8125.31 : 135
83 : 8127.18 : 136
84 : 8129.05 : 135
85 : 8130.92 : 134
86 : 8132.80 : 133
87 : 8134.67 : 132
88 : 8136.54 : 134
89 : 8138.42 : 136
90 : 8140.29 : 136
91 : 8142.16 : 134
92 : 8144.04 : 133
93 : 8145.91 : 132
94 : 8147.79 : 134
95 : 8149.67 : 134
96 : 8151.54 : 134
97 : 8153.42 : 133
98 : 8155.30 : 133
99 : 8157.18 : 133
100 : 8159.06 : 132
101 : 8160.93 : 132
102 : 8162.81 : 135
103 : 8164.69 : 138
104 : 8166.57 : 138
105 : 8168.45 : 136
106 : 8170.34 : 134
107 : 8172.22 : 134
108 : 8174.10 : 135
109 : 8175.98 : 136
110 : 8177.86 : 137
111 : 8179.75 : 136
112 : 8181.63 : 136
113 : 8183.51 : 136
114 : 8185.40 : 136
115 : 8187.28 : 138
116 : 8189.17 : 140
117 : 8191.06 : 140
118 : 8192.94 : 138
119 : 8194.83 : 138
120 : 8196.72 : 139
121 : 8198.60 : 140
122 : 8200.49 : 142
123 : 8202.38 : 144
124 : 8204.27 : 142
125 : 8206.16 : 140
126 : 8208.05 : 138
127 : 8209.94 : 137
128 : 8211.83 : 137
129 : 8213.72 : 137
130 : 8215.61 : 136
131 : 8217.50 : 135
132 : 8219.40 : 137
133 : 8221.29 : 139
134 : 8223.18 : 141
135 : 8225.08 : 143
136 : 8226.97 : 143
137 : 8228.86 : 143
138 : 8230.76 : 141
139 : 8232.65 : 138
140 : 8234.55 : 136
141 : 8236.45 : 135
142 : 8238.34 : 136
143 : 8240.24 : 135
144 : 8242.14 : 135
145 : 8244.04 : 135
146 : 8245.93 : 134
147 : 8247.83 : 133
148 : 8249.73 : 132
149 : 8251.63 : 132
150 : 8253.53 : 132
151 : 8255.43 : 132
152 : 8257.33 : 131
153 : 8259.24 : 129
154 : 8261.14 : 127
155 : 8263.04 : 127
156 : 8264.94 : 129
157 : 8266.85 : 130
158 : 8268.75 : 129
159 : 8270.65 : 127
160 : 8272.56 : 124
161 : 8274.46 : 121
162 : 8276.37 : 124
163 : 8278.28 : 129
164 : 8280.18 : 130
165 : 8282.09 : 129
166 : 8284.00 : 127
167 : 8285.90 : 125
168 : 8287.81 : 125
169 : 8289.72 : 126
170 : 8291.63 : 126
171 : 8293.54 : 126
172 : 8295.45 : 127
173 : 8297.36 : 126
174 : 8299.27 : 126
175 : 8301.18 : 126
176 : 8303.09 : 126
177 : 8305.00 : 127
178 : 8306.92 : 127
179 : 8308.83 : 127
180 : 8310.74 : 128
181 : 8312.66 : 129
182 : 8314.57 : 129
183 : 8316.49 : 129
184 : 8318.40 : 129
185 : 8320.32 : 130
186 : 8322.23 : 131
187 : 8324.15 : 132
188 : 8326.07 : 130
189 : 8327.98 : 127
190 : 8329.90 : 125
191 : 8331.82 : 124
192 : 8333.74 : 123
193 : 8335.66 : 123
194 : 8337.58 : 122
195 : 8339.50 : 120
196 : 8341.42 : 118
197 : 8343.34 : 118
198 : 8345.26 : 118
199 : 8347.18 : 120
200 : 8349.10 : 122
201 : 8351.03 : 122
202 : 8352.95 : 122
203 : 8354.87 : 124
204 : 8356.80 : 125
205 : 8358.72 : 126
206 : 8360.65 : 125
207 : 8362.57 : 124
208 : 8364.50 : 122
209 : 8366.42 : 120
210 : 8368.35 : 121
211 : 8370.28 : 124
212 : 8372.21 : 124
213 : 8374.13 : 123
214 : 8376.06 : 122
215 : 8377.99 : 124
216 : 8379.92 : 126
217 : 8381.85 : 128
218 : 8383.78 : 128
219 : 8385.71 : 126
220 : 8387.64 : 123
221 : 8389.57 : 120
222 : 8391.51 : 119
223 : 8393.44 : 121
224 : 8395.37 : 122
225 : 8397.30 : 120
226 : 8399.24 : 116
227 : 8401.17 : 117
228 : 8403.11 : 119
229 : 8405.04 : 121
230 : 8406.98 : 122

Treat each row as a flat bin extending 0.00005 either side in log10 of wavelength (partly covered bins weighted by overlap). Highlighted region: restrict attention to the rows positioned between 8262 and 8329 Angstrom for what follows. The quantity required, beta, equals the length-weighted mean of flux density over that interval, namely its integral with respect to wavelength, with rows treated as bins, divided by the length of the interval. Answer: 127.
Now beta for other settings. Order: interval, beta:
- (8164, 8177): 136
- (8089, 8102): 135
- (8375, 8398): 123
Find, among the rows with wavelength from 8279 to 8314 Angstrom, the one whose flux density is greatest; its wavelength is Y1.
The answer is 8280.18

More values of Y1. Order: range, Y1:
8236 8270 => 8238.34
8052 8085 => 8056.38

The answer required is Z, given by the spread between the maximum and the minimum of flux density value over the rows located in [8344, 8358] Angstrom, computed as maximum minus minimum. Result 7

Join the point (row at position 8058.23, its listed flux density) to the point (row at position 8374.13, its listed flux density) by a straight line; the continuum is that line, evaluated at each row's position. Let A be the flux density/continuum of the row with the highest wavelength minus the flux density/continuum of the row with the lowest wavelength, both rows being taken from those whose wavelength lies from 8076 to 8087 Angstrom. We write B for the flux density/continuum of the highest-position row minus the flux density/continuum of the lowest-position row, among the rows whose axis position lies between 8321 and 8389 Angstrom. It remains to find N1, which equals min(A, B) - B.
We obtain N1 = 0.0000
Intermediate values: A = 0.010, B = -0.04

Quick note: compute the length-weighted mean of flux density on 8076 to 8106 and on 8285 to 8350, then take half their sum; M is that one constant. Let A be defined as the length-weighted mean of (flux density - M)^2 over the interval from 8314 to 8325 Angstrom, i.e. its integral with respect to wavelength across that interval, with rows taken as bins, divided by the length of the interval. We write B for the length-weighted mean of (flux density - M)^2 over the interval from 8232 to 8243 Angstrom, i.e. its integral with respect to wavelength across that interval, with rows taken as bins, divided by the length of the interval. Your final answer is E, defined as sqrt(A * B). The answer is 7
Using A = 1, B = 35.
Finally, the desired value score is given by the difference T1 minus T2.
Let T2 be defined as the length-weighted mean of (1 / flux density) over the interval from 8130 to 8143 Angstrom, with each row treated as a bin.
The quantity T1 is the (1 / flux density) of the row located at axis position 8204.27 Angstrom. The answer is -0.0004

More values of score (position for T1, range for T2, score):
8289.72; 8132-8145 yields 0.0005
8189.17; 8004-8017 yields -0.0005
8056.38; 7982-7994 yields -0.0006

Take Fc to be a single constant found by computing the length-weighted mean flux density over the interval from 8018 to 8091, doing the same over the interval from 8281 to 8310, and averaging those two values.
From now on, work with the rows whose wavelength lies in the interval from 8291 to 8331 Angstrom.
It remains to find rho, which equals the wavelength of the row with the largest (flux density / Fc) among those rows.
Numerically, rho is 8324.15 Angstrom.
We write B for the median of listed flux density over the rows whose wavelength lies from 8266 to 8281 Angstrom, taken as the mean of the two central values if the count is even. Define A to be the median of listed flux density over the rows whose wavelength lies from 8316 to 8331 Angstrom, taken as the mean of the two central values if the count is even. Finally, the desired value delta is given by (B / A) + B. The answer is 129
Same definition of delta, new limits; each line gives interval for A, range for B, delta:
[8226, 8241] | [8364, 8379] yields 123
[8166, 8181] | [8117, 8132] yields 134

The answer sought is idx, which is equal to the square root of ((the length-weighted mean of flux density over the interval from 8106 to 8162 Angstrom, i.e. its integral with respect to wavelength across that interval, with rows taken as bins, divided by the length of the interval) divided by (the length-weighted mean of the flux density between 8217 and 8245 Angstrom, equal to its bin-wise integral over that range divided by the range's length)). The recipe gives 0.98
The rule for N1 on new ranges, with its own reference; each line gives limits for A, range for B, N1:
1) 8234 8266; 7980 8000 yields -0.0639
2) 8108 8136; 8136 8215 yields -0.0922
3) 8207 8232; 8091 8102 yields 0.0000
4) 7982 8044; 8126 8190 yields -0.0046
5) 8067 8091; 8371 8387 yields -0.0142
